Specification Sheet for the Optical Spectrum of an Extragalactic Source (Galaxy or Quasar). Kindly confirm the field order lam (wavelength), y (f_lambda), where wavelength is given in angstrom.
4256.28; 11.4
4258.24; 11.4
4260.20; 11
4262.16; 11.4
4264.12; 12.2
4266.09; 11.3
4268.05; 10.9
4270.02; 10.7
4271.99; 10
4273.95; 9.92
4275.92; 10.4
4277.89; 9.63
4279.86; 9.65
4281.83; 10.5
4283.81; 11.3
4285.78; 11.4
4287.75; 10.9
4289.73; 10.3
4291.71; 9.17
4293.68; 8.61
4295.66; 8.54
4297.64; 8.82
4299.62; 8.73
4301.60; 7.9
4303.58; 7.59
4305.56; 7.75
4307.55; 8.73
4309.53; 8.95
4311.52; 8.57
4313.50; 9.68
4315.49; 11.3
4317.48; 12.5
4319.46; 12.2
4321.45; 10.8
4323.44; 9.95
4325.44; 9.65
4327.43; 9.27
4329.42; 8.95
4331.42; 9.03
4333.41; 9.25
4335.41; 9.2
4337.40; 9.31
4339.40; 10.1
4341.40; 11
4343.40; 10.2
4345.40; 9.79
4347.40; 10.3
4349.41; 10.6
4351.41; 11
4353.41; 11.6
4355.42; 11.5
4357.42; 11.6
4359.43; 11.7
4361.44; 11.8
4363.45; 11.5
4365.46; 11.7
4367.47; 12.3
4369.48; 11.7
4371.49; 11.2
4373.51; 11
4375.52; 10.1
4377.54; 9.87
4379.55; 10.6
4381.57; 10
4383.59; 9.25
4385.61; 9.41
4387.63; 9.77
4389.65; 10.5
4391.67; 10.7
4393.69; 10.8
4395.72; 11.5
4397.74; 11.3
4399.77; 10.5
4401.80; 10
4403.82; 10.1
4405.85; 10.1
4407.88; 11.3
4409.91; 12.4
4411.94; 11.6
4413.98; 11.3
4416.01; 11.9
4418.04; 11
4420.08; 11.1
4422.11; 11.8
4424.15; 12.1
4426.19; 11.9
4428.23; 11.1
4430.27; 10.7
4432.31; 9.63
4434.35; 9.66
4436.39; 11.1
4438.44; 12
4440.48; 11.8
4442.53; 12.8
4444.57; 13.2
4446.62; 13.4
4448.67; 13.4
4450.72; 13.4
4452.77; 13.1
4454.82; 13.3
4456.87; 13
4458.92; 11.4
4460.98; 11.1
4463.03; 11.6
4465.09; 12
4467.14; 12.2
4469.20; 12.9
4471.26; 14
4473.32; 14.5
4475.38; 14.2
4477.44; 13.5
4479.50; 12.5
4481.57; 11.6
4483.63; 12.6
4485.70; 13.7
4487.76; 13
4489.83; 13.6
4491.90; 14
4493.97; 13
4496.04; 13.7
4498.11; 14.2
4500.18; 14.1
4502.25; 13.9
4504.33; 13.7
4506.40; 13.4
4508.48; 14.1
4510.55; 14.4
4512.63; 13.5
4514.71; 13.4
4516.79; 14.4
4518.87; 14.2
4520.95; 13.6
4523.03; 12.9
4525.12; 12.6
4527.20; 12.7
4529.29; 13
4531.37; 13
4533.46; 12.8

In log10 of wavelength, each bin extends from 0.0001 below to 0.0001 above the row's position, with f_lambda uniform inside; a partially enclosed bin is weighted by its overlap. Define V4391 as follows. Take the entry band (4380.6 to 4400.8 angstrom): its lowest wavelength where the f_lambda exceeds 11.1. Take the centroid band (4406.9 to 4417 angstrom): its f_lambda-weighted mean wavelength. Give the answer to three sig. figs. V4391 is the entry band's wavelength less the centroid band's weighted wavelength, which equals -16.2 angstrom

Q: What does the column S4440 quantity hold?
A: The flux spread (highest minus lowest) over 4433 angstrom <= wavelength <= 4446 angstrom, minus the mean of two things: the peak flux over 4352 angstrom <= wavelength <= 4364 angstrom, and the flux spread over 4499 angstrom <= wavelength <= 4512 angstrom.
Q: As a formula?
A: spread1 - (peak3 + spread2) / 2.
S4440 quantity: -2.9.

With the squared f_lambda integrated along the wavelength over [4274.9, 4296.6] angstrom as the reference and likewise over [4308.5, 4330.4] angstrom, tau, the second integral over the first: 1.04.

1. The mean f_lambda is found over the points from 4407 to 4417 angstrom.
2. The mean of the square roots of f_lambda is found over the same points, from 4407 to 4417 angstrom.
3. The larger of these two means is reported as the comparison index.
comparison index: 11.7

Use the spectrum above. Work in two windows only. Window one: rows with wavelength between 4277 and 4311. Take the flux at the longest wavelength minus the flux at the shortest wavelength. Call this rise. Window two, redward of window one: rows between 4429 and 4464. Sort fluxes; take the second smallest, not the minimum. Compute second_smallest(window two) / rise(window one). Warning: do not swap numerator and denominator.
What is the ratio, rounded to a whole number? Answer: -14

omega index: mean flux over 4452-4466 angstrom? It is 12.2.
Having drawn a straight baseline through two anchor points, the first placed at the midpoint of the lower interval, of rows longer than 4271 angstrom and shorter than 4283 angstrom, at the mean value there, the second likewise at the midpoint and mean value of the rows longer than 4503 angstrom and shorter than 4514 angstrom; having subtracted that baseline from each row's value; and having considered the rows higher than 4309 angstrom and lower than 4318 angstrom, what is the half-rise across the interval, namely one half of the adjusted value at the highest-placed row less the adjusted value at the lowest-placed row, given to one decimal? 1.7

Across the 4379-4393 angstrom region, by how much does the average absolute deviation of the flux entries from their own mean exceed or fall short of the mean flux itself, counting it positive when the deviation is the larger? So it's -9.5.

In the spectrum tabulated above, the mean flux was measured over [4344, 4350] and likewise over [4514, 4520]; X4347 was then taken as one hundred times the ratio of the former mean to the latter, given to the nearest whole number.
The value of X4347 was 73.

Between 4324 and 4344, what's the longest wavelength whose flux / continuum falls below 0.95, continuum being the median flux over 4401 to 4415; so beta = 4343.40 angstrom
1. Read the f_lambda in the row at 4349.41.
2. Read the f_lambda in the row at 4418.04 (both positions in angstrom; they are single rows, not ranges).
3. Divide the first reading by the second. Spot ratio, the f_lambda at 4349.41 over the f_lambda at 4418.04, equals 0.96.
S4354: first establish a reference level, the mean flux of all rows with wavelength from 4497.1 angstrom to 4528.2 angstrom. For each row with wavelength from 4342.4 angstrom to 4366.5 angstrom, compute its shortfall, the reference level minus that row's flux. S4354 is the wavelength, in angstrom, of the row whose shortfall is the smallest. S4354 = 4361.44 angstrom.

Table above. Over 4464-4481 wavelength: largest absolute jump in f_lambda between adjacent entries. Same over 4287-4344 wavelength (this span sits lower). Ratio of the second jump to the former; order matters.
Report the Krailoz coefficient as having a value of 1.5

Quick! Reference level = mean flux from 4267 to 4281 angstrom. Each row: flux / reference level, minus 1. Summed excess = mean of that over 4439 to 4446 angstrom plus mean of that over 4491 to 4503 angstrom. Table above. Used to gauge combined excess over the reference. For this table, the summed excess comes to 0.6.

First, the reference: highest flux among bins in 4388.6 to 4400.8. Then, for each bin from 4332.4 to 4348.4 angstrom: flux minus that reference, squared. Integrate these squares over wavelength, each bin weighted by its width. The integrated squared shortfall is 47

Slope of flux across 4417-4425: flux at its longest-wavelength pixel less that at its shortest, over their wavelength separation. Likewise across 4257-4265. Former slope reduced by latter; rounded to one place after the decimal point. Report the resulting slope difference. 0.0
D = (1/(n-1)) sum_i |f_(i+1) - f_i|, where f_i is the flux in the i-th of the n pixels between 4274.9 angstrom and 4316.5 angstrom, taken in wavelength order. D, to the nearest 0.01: 0.57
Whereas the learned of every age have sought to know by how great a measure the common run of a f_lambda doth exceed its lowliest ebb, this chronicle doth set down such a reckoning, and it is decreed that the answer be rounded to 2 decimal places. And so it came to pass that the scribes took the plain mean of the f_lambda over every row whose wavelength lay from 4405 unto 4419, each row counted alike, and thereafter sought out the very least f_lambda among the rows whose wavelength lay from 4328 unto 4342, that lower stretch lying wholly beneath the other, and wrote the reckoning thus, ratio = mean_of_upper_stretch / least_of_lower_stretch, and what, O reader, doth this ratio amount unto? 1.27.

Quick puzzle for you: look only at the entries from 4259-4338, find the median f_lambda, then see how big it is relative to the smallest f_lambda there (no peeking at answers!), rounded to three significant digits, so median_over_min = 1.27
